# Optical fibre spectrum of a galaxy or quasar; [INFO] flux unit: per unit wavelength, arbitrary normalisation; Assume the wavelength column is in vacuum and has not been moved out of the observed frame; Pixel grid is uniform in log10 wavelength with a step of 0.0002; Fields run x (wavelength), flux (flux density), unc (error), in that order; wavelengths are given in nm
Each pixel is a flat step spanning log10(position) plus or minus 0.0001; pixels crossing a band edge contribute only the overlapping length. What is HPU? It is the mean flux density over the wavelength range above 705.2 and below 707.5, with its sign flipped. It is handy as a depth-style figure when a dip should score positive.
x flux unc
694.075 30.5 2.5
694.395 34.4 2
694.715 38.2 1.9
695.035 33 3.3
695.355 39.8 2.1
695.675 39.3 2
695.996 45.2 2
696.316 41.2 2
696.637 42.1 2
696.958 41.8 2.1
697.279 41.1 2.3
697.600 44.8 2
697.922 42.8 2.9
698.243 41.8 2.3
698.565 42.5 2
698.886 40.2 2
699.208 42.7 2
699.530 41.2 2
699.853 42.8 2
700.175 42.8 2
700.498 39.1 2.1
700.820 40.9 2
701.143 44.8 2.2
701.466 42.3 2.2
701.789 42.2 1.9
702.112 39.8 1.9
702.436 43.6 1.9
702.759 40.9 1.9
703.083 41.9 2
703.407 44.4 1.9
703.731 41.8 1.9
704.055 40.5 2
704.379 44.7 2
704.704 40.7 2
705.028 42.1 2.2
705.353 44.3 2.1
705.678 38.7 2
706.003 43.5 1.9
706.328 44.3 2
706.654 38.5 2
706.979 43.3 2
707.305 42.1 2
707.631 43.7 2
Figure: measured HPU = -42.1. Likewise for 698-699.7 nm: -41.7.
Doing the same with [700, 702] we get -42.0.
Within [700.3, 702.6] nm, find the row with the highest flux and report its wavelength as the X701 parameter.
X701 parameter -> 701.143 nm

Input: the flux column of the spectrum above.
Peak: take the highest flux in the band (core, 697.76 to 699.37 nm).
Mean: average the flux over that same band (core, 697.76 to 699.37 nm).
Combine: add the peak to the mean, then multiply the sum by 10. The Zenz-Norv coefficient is 848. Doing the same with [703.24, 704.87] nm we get 871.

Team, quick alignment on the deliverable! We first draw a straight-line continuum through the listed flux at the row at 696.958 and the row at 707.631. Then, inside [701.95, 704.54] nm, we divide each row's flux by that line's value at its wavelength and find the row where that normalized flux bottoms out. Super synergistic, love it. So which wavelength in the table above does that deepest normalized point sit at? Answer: 702.112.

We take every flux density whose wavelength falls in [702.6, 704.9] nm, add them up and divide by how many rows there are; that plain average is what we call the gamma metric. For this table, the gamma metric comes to 42.1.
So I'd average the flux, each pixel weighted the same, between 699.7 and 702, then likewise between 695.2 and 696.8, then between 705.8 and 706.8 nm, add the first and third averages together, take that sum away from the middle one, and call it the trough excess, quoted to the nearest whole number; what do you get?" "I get -43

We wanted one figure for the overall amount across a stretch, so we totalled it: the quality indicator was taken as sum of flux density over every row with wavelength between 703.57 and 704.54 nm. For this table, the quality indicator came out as 127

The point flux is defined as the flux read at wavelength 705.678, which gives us 38.7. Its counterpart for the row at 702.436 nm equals 43.6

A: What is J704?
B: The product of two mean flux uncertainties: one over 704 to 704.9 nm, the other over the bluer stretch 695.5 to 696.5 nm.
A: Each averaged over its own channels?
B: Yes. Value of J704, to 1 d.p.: 4.0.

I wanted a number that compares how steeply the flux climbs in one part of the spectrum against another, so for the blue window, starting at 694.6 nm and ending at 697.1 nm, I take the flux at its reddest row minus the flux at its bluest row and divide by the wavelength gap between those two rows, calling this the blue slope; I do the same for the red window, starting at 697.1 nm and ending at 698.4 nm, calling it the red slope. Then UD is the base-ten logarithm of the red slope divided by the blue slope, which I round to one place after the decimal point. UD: -0.3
